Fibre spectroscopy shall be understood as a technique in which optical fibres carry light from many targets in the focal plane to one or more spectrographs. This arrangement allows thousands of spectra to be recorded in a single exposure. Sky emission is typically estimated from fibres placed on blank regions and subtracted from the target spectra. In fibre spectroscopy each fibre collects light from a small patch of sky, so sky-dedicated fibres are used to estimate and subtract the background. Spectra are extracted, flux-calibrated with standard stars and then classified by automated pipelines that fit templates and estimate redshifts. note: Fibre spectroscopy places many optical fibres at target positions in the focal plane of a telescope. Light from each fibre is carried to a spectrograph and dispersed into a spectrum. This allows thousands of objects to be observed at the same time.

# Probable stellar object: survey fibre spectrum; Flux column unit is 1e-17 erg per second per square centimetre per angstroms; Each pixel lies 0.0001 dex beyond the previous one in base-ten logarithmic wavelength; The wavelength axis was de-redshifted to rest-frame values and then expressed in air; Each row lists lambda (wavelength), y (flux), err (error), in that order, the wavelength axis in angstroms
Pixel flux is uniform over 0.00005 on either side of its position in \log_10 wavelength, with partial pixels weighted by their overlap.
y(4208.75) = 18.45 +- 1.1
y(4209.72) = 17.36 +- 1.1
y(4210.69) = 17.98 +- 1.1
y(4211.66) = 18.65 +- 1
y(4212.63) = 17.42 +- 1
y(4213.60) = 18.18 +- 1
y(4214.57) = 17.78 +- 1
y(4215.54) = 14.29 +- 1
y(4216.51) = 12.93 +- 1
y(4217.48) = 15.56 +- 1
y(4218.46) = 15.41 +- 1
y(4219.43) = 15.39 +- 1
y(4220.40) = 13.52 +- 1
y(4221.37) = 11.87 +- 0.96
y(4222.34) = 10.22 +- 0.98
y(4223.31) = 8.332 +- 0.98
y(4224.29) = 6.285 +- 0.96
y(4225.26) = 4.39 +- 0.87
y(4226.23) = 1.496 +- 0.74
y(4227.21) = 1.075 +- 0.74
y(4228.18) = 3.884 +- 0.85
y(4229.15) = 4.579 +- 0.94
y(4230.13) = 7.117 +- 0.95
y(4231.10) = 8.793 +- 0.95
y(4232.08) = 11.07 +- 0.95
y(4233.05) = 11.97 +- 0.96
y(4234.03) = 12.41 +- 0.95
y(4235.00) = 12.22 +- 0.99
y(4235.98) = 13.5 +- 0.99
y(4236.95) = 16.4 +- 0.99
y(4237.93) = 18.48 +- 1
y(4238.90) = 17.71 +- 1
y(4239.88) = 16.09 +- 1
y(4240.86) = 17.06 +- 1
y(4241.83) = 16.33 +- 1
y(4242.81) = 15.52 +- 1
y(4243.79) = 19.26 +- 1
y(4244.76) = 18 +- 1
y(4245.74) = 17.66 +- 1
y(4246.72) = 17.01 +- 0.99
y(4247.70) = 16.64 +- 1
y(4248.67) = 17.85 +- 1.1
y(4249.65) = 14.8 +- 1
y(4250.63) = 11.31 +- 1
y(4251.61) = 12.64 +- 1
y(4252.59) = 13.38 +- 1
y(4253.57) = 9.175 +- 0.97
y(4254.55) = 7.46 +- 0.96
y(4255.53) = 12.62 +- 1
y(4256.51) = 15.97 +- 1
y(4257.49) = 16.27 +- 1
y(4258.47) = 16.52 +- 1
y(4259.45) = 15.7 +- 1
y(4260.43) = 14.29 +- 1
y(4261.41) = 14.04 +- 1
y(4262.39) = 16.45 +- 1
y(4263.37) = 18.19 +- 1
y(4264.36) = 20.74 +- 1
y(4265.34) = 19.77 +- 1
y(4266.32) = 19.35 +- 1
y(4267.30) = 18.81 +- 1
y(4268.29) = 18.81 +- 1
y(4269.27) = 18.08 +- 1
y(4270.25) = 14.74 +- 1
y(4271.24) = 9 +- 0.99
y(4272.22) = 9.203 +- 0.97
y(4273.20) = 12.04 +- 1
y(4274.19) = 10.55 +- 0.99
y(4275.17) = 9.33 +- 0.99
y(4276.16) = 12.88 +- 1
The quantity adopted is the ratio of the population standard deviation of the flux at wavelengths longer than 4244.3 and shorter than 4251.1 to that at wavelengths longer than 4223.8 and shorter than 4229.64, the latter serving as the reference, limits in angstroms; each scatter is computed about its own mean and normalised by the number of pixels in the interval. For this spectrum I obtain 1.23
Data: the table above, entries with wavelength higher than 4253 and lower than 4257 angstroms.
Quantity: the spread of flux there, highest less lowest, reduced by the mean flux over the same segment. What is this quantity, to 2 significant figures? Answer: -2.8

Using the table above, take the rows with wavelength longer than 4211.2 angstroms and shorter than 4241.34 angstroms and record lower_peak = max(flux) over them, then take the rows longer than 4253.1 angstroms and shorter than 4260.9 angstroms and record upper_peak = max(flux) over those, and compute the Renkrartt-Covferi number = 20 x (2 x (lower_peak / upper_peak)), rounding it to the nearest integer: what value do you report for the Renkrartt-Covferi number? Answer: 45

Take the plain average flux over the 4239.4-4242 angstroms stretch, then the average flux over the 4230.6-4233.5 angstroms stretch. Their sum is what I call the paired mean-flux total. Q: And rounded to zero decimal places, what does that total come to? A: 27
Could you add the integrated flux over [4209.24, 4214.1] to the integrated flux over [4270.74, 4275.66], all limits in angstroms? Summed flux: 136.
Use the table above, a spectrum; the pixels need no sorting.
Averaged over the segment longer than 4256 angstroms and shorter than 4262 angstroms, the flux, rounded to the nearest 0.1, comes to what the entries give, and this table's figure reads 15.5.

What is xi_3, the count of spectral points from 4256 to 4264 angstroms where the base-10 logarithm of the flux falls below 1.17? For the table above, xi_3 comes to 2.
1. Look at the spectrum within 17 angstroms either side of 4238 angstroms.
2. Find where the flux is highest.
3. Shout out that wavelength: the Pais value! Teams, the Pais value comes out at 4243.79 angstroms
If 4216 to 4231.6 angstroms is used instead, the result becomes 4217.48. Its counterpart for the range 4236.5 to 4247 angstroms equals 4243.79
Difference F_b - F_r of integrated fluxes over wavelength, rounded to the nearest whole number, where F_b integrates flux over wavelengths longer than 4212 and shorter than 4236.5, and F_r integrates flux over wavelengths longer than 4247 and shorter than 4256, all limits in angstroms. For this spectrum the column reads 149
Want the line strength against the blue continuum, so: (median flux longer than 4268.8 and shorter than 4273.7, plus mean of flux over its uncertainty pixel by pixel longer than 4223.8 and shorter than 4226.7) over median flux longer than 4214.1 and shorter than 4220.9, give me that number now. 1.1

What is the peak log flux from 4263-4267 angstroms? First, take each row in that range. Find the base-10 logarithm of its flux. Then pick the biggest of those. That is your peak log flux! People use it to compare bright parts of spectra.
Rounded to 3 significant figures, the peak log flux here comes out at 1.32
